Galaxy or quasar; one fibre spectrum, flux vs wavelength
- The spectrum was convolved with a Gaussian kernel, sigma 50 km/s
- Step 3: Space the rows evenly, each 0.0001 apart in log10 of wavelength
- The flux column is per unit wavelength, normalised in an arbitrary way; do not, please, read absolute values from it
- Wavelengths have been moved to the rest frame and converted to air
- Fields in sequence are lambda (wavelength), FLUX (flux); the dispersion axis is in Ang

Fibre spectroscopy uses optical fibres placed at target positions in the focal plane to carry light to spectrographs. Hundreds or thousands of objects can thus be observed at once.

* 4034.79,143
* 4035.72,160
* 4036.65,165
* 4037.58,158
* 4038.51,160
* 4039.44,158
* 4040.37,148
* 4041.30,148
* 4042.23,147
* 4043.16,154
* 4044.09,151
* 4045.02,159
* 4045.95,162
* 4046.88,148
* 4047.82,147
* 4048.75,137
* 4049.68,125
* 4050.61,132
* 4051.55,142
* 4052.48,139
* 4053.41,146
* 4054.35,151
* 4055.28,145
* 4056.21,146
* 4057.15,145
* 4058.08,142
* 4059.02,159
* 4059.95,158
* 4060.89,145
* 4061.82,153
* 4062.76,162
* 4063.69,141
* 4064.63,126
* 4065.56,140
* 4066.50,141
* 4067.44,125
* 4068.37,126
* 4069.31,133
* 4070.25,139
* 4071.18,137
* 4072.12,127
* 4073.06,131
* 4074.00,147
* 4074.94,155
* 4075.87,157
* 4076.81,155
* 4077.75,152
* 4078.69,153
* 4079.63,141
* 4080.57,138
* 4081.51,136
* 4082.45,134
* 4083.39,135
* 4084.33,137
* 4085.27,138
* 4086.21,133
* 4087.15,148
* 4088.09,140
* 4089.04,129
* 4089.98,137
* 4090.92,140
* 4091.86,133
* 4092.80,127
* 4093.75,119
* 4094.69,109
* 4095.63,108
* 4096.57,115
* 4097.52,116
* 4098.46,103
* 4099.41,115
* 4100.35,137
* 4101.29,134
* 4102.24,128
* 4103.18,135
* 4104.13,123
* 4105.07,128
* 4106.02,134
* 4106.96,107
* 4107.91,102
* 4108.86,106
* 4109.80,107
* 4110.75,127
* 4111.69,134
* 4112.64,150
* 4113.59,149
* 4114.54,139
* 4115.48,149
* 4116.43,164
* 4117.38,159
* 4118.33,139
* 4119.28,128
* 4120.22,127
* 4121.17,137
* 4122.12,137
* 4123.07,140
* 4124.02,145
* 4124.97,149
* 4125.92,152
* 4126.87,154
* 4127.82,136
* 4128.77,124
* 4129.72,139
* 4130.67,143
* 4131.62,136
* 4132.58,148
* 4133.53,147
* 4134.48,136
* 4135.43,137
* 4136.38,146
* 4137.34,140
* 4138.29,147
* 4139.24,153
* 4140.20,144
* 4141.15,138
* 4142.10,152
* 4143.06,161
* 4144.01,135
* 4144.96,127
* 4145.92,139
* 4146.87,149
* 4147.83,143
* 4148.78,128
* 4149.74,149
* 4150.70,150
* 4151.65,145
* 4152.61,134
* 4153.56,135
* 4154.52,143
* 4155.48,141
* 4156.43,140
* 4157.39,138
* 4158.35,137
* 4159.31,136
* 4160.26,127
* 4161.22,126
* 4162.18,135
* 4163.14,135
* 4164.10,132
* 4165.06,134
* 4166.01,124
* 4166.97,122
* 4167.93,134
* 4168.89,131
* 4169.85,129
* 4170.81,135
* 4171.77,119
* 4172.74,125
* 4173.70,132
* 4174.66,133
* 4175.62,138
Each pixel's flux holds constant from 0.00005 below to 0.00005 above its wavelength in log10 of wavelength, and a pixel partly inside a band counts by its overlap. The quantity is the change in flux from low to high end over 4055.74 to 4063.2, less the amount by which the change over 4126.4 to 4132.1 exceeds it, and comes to 50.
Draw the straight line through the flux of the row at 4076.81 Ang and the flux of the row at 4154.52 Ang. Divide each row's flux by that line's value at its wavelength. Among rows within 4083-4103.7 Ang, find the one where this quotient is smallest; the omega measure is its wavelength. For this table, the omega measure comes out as 4098.46 Ang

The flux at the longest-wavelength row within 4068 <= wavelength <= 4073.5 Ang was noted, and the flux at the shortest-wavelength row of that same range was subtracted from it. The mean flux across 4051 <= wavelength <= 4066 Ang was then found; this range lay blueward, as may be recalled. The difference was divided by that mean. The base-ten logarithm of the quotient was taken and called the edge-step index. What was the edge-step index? -1.5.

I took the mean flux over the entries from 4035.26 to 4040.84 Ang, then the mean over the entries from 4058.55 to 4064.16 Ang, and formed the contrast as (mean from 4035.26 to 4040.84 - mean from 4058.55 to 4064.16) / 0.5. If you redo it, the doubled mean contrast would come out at 10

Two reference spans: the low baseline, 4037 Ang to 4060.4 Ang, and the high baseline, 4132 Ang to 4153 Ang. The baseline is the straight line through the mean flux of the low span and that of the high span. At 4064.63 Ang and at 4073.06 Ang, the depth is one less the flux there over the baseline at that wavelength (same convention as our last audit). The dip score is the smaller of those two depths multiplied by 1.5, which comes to 0.16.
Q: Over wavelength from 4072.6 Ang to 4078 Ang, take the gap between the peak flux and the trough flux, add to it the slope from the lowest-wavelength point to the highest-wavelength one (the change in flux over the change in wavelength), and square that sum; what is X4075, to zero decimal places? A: 929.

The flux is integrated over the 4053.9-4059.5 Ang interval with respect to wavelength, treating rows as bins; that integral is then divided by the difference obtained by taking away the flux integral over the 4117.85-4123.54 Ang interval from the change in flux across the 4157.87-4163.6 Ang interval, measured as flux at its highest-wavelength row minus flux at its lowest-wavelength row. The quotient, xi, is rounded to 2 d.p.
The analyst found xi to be -1.08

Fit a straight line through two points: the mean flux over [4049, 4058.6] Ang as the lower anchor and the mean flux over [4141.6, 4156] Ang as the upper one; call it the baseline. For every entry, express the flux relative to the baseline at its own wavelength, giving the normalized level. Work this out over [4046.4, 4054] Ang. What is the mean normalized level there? 0.99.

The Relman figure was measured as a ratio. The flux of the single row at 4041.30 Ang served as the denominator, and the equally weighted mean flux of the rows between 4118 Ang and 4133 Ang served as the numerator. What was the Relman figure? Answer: 0.943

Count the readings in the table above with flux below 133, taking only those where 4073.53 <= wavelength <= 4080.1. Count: 0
